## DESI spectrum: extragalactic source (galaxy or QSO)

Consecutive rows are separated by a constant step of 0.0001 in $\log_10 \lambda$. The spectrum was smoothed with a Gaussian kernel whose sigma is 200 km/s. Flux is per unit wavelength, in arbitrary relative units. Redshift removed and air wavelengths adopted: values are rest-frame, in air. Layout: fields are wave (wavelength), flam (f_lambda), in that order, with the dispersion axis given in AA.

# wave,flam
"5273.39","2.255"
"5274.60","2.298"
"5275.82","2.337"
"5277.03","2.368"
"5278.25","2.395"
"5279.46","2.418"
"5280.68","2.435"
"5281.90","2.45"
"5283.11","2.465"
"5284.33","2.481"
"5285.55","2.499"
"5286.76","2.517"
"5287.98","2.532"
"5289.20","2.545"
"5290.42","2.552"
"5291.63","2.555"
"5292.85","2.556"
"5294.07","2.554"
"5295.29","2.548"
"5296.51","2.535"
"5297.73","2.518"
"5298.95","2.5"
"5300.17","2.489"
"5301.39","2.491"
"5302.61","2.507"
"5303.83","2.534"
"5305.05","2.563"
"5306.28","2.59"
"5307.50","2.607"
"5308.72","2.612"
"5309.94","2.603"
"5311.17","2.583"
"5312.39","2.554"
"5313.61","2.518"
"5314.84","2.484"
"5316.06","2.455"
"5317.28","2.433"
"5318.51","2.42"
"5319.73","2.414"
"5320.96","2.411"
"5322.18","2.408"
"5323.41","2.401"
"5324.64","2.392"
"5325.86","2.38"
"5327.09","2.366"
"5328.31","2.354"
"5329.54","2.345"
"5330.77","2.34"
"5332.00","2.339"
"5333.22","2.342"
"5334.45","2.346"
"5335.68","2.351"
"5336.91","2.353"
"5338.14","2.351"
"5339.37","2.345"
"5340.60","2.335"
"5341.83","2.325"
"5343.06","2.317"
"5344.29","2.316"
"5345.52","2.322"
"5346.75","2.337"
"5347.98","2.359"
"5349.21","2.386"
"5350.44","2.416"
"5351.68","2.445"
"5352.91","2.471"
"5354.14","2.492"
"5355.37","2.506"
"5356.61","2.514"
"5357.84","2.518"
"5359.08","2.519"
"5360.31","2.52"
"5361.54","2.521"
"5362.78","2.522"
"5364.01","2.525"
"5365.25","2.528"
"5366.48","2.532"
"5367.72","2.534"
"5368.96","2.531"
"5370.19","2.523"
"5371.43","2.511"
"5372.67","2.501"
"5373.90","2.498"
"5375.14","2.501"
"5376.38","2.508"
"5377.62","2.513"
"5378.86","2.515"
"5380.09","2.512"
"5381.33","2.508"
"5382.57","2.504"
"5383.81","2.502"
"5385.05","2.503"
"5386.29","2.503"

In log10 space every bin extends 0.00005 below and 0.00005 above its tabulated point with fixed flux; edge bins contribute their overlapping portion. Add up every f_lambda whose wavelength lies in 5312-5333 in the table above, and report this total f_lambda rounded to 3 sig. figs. 41.0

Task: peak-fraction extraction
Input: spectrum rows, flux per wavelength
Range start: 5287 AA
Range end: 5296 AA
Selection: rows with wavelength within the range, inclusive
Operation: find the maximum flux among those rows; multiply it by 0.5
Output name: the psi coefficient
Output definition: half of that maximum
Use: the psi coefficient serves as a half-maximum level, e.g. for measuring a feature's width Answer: 1.28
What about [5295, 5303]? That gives 1.27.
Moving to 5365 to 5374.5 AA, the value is 1.27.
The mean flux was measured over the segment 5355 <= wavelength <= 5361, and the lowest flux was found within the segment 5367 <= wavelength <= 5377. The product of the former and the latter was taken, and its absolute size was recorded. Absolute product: 6.28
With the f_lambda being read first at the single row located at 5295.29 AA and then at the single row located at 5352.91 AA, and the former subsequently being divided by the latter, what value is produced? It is 1.03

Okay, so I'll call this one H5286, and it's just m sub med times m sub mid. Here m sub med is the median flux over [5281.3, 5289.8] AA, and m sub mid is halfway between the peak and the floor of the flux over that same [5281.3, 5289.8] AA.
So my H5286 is 6.2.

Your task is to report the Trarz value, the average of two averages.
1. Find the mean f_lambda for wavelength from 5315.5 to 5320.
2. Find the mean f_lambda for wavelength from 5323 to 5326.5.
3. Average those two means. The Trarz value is 2.41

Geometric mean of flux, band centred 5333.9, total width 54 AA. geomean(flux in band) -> 2.42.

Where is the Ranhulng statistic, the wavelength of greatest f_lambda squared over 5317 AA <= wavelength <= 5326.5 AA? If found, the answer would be 5317.28 AA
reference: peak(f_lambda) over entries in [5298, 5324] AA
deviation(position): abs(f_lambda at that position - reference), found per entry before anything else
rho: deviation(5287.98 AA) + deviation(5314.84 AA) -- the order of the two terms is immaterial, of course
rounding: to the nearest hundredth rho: 0.21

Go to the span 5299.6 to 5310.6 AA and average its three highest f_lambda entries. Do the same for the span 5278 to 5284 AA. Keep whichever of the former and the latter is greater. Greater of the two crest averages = 2.61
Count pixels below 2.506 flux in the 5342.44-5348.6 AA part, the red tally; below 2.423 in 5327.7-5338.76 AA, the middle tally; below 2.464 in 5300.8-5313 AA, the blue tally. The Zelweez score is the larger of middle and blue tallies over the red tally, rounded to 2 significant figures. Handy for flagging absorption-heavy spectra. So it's 1.8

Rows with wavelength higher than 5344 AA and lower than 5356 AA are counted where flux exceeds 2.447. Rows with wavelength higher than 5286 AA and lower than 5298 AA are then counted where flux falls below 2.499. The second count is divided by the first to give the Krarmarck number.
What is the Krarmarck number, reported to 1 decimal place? 0.0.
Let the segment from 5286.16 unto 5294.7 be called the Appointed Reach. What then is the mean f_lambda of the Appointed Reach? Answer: 2.54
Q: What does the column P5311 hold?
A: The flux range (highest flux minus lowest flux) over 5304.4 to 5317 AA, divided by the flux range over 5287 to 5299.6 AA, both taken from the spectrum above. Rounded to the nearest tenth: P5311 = 2.8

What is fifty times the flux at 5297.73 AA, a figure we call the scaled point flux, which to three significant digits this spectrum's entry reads 126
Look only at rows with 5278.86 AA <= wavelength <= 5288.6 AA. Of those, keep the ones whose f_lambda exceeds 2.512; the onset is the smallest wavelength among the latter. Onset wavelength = 5286.76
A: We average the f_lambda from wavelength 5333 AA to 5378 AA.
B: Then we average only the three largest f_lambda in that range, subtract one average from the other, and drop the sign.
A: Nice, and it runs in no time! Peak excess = 0.088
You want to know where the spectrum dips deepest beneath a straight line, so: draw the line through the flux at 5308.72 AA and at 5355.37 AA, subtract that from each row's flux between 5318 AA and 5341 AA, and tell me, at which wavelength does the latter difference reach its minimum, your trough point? 5330.77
